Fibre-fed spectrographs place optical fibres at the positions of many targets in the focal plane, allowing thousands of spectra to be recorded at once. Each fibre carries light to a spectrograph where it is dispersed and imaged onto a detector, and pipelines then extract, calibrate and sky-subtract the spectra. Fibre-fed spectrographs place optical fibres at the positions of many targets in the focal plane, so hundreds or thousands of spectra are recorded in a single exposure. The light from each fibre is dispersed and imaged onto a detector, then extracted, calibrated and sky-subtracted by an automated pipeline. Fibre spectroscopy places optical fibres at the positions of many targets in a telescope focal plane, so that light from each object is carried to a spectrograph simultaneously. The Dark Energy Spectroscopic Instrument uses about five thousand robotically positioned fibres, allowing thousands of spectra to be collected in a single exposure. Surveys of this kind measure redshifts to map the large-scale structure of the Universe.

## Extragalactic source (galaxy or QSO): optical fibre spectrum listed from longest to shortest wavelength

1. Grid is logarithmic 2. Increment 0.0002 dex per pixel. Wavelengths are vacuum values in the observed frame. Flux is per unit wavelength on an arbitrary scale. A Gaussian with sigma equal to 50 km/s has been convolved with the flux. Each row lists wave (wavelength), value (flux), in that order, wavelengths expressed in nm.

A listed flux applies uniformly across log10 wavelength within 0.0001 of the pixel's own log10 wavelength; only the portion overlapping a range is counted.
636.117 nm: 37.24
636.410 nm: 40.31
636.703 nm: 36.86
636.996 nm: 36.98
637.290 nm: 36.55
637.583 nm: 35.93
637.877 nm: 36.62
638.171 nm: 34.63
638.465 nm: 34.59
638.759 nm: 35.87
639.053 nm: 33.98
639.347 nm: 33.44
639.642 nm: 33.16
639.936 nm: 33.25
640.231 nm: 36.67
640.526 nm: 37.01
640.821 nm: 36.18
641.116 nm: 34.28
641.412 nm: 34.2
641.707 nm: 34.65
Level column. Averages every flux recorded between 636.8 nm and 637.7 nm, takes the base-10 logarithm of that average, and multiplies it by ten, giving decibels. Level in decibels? 15.6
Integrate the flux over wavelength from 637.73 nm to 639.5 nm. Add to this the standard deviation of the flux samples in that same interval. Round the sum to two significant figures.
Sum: 63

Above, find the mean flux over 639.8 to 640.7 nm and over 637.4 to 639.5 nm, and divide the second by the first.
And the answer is 0.98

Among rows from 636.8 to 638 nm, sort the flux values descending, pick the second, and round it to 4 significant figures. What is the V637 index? 36.62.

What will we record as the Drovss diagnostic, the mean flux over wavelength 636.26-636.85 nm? 39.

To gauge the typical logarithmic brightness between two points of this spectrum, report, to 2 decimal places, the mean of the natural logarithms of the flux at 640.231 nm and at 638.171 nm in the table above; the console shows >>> 3.57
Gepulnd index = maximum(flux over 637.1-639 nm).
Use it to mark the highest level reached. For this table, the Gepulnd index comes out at 36.62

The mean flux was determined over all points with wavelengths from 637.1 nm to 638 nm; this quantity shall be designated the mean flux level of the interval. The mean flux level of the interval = 36.4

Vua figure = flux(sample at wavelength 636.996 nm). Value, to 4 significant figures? 36.98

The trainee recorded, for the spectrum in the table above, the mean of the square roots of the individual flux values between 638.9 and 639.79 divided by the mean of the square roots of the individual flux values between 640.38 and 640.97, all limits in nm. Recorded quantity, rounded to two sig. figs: 0.96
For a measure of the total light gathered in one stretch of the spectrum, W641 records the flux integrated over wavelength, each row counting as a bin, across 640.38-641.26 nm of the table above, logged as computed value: 32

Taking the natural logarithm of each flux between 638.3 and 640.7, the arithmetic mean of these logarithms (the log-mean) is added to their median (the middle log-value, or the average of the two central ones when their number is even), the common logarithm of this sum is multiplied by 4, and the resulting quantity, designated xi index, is 3.40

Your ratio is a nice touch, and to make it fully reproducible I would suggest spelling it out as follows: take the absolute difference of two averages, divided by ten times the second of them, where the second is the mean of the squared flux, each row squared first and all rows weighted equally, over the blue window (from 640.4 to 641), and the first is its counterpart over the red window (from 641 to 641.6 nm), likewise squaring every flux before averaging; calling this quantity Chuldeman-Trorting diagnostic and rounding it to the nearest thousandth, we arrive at 0.012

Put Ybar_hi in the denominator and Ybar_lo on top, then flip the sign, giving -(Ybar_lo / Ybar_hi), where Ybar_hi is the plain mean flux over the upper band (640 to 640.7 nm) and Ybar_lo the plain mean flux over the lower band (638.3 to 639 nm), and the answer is -0.96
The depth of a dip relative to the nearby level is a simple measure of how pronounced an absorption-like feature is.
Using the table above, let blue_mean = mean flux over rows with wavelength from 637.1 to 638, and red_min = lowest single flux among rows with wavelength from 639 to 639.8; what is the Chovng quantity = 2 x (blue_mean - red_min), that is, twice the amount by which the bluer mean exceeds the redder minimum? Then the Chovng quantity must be 6.4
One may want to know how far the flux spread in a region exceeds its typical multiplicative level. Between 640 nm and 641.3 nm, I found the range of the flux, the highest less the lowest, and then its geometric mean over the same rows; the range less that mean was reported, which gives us -33.3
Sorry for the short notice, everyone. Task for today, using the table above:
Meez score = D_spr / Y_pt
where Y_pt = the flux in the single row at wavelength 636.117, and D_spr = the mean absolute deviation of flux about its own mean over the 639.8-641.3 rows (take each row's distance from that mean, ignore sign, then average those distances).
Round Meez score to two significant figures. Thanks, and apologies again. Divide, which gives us 0.037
